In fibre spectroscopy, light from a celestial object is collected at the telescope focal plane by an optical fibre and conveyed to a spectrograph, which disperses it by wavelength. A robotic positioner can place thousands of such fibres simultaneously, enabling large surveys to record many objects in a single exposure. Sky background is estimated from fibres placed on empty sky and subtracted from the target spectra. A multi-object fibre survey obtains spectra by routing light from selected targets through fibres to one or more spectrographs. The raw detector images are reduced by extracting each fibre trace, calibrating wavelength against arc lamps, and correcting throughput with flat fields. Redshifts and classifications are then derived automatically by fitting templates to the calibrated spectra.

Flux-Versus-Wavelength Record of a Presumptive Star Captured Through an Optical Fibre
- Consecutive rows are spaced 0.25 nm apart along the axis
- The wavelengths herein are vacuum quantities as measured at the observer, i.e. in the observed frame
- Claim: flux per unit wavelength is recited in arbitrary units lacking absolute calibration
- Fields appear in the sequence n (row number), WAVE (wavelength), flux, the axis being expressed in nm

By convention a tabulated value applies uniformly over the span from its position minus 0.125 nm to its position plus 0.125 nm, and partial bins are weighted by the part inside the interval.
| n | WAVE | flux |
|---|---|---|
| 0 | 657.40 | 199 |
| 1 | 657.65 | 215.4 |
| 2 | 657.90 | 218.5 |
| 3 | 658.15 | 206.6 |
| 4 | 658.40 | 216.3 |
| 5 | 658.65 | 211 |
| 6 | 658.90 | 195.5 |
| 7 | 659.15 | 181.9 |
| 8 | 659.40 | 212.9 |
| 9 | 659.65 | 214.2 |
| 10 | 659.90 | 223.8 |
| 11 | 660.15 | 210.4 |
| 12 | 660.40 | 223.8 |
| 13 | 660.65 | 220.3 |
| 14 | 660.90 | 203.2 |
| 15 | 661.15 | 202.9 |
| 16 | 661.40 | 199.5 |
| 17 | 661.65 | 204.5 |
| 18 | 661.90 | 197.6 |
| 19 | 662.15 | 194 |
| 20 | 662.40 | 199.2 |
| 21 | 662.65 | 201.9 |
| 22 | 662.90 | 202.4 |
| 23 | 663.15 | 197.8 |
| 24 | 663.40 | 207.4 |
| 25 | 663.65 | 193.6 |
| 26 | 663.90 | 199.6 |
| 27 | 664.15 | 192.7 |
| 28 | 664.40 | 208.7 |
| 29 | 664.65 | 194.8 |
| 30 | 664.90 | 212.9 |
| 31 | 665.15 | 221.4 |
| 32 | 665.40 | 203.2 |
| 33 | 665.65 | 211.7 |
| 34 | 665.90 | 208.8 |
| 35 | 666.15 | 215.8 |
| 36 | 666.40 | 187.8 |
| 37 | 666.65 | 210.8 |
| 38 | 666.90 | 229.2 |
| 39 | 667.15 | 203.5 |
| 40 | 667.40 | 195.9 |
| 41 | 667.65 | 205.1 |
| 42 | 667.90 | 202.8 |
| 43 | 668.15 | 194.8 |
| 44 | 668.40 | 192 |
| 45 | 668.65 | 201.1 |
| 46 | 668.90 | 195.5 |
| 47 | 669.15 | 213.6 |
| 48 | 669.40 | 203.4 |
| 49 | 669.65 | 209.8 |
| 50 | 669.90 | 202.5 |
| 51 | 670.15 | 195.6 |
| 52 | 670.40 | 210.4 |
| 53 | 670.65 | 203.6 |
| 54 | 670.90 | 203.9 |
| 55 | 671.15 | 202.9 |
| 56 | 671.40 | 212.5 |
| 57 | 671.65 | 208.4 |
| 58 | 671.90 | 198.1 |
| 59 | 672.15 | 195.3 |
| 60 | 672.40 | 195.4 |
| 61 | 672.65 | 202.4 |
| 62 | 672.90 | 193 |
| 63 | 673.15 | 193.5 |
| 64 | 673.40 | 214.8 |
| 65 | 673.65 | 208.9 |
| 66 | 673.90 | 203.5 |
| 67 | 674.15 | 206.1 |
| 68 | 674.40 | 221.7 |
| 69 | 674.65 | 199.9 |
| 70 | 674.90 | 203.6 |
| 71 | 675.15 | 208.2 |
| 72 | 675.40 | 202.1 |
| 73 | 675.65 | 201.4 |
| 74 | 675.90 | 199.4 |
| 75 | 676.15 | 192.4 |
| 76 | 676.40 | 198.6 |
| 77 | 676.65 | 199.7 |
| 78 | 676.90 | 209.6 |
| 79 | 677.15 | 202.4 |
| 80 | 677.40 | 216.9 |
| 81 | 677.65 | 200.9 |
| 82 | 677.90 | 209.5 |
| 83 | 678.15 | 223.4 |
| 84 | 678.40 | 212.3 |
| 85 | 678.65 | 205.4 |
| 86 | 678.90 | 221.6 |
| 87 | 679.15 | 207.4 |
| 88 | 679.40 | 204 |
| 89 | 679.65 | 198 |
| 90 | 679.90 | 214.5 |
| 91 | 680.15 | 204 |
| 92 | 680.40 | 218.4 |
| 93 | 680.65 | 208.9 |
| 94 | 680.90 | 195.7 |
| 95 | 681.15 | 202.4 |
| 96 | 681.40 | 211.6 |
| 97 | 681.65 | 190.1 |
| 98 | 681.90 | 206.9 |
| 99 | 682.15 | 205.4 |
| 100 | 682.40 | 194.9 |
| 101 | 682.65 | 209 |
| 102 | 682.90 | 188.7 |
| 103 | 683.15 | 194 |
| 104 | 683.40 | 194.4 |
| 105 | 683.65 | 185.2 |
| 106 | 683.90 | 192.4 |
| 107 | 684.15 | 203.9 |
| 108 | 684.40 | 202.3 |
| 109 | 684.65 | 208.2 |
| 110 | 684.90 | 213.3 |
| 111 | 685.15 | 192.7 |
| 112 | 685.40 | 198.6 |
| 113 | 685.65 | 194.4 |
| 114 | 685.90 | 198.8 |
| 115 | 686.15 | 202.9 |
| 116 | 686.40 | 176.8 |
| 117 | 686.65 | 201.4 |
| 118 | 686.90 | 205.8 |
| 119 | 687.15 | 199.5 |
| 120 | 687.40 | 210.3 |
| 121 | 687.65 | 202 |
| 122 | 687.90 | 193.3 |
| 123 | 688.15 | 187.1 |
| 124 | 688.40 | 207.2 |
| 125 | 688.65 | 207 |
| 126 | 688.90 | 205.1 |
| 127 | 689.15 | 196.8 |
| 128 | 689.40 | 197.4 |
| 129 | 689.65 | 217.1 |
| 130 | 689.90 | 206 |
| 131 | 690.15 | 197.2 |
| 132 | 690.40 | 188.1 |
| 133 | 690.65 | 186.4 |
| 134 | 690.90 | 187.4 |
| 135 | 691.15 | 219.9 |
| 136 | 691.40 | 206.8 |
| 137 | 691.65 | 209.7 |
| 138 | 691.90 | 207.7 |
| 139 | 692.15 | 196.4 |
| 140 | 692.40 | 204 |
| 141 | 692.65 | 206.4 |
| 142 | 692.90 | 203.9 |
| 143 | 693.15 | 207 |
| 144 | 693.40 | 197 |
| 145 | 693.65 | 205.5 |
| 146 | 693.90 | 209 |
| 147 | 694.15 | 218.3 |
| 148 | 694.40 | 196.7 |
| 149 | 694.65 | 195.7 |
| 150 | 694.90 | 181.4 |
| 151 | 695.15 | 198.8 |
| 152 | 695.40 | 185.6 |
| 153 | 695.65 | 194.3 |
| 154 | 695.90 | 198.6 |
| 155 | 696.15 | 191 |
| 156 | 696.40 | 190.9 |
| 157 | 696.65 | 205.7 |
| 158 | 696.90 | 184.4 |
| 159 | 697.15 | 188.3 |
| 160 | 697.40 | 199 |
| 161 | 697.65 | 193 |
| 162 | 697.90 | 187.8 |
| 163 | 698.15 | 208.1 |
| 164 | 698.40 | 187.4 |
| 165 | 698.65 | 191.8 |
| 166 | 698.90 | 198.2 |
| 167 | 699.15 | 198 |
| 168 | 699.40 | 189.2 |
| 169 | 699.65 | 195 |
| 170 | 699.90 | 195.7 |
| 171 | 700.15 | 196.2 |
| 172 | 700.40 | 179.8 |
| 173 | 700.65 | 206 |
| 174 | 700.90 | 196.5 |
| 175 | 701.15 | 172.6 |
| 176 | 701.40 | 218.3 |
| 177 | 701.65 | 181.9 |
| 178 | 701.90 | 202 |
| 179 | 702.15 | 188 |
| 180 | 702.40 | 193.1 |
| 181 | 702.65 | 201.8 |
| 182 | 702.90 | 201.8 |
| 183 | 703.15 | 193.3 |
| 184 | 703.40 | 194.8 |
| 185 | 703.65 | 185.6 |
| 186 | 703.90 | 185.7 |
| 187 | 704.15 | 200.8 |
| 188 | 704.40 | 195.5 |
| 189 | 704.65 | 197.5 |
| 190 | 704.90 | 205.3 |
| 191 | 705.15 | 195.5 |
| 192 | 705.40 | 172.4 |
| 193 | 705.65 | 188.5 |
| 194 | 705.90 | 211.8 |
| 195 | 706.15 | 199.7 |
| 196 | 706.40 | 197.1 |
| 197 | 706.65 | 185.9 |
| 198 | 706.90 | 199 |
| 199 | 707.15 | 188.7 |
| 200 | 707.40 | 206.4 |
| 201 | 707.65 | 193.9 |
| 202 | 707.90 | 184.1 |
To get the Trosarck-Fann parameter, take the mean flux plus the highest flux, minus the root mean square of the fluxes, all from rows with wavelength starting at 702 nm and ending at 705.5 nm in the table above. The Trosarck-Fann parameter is 205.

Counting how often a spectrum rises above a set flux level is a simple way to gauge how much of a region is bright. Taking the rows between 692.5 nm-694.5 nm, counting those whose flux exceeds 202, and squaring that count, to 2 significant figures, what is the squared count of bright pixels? 36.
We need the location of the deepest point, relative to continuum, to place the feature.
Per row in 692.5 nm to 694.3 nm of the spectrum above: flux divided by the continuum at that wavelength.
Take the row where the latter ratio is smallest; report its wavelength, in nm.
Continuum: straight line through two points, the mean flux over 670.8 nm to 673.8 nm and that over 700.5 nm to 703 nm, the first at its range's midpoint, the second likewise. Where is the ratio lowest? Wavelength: 693.40 nm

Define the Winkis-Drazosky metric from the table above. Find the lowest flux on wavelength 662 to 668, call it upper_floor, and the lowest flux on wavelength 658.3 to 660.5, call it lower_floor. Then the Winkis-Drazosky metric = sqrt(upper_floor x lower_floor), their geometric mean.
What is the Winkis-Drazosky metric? 185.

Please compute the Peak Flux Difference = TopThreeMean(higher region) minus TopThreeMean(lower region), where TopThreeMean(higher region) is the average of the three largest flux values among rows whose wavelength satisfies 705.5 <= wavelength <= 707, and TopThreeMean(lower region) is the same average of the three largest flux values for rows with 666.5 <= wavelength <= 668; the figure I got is -12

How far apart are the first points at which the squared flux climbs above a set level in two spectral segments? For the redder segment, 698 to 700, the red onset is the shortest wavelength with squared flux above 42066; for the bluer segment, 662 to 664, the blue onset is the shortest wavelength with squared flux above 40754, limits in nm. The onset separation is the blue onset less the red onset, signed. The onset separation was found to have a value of -35.50 nm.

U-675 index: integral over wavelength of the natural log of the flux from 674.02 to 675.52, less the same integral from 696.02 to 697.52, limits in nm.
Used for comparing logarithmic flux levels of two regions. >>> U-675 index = 0.103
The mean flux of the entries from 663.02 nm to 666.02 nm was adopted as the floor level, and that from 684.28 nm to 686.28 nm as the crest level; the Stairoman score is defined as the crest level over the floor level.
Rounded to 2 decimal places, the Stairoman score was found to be 0.99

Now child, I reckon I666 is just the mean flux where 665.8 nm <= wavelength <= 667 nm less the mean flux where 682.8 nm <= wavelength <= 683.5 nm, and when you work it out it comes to 18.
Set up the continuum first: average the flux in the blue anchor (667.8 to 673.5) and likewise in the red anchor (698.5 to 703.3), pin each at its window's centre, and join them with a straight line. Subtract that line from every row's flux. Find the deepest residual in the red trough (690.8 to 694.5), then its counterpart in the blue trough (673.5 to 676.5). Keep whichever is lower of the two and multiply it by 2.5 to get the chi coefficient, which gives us -24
